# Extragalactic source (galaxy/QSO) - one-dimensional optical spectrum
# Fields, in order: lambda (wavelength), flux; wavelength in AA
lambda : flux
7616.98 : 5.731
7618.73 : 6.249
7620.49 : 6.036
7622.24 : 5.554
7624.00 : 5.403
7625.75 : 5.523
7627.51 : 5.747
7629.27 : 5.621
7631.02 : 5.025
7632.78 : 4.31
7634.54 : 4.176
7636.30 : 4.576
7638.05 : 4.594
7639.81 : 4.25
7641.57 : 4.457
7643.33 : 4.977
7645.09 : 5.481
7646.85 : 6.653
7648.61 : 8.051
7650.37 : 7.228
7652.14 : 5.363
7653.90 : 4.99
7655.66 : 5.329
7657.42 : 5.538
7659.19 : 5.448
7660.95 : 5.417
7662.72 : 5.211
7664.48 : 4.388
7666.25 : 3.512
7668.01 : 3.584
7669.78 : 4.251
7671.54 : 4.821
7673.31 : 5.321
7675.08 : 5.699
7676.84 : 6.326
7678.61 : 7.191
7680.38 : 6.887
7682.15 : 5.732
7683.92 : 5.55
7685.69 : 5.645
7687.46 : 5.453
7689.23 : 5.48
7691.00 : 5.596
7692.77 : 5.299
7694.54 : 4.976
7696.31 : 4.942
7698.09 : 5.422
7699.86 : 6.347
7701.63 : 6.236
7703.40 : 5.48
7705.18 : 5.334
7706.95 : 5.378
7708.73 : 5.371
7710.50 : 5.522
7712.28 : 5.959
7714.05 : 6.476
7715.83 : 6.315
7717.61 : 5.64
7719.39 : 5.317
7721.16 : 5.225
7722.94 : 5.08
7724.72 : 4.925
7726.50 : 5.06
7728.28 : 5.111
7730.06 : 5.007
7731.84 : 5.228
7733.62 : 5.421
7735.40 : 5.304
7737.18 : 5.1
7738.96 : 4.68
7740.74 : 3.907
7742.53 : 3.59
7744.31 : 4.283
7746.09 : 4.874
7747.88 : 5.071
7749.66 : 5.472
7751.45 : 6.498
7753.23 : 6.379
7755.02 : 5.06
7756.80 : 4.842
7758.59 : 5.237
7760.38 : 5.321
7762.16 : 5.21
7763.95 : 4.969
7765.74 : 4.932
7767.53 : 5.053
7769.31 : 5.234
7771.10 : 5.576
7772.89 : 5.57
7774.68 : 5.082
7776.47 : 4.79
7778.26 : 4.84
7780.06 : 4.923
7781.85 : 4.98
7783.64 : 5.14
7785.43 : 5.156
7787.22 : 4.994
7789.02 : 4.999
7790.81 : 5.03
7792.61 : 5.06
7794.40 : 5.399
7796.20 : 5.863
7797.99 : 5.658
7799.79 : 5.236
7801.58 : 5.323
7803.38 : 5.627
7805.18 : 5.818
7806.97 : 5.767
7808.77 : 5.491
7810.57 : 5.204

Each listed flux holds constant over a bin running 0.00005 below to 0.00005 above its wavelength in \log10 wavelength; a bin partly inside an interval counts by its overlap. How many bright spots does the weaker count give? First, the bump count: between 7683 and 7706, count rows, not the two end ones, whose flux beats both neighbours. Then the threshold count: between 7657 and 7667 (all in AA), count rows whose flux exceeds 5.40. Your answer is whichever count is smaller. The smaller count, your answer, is 3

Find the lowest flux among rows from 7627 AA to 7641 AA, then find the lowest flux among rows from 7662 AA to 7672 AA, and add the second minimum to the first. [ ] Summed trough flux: 7.7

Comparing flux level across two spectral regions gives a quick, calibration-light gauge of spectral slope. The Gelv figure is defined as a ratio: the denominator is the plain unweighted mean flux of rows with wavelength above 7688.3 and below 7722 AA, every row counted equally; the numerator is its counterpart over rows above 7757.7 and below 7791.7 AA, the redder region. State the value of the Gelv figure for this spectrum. 0.91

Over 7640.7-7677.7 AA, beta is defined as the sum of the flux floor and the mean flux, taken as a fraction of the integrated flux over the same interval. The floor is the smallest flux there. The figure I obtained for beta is 0.0448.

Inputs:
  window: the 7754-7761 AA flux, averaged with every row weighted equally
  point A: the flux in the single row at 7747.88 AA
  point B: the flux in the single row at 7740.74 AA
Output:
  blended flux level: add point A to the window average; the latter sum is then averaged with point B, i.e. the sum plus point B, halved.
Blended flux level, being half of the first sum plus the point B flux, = 7.05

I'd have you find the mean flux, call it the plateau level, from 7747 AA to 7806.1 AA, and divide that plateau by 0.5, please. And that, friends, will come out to 10.6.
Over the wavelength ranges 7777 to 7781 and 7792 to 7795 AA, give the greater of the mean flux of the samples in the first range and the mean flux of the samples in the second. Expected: 5.2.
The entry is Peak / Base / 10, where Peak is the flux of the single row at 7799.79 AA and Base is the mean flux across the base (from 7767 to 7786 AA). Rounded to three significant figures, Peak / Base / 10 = 0.102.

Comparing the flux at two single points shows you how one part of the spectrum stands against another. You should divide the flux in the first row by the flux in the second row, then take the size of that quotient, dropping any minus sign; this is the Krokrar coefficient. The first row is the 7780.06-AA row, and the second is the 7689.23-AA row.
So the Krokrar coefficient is 0.90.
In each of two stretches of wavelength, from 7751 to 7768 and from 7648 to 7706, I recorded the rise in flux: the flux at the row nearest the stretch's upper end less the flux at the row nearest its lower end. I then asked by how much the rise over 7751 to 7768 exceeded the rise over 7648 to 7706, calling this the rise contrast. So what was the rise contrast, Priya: 1.3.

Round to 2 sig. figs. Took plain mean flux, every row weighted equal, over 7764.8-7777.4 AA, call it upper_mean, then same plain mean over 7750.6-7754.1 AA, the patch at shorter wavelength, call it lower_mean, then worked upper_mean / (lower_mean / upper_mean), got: 4.2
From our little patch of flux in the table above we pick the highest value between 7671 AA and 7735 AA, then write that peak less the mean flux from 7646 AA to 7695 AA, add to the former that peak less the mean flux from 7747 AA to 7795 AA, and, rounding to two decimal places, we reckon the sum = 3.63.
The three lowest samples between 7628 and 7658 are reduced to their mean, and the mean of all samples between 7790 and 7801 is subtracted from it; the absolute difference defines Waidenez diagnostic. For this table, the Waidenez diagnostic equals 1.1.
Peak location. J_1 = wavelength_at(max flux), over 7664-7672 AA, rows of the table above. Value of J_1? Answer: 7671.54 AA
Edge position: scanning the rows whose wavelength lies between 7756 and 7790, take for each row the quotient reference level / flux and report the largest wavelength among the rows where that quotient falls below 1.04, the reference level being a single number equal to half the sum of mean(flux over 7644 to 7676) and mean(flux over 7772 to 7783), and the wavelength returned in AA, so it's 7789.02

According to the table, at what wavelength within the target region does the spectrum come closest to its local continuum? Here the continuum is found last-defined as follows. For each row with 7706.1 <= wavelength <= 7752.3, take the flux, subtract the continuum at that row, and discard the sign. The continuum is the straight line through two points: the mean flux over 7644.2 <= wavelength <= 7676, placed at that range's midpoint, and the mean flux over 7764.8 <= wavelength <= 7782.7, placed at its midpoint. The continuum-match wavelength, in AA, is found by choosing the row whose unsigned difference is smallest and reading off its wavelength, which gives 7721.16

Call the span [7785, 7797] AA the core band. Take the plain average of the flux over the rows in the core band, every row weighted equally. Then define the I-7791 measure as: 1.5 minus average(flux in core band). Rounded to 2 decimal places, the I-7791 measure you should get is -3.71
